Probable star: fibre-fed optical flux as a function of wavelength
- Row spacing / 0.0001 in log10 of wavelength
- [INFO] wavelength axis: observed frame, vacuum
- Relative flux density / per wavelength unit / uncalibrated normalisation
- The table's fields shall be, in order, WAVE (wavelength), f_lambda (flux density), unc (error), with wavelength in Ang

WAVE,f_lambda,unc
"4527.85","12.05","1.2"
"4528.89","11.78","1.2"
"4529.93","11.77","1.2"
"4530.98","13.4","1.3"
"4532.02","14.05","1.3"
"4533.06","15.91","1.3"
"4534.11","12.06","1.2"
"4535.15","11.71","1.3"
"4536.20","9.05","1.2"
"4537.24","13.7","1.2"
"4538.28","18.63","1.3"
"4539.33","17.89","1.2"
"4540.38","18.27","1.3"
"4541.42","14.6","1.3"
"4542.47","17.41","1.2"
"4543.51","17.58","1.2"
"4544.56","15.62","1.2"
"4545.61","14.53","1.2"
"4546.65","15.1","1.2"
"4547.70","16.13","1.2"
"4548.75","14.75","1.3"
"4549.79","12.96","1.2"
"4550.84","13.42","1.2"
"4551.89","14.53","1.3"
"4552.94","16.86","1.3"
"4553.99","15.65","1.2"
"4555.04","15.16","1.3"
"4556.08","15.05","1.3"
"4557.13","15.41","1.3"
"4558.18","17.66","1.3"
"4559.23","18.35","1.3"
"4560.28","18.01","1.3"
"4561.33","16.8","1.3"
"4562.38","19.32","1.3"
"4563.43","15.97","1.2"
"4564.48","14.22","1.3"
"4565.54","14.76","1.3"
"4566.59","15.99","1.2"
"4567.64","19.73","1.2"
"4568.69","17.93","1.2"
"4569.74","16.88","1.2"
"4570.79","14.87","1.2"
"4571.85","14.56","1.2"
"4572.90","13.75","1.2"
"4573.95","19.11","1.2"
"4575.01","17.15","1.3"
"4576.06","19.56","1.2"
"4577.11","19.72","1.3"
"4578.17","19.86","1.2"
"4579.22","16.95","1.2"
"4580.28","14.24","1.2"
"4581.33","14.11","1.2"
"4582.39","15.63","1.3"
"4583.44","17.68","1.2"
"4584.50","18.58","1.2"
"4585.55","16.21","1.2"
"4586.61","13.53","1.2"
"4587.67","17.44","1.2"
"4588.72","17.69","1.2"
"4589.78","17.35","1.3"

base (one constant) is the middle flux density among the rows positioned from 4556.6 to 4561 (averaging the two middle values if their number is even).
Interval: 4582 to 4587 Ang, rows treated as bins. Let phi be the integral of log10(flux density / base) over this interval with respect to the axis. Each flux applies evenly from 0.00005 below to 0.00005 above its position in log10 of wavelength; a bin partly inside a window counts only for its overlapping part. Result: -0.19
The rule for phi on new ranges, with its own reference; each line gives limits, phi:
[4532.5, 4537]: -0.76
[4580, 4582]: -0.19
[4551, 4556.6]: -0.37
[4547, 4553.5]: -0.54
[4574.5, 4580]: 0.07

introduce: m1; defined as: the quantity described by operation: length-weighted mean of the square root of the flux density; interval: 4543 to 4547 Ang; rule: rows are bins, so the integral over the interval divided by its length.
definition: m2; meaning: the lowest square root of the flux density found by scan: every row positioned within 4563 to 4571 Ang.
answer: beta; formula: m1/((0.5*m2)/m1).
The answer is 8.3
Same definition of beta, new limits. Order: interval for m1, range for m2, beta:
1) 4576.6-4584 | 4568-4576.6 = 9.1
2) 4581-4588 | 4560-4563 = 7.9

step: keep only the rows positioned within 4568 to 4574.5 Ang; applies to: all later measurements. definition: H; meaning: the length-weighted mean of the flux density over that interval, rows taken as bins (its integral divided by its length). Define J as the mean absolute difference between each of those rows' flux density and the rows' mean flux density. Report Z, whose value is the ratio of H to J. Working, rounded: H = 16.3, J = 1.8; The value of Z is 9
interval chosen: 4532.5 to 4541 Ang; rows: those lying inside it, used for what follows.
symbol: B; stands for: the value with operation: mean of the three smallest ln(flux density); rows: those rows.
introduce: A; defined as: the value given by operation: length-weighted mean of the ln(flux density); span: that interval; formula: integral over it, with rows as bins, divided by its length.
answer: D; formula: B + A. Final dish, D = 5.04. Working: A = 2.66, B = 2.38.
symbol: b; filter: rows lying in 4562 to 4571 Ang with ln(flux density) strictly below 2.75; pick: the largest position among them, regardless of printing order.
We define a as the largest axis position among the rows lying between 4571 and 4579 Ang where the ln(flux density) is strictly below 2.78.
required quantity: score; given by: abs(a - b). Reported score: 2.1 Ang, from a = 4572.90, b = 4570.79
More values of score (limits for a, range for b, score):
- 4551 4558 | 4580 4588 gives 29.5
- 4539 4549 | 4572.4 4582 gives 32.6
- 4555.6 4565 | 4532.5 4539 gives 27.2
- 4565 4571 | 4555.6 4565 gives 6.3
